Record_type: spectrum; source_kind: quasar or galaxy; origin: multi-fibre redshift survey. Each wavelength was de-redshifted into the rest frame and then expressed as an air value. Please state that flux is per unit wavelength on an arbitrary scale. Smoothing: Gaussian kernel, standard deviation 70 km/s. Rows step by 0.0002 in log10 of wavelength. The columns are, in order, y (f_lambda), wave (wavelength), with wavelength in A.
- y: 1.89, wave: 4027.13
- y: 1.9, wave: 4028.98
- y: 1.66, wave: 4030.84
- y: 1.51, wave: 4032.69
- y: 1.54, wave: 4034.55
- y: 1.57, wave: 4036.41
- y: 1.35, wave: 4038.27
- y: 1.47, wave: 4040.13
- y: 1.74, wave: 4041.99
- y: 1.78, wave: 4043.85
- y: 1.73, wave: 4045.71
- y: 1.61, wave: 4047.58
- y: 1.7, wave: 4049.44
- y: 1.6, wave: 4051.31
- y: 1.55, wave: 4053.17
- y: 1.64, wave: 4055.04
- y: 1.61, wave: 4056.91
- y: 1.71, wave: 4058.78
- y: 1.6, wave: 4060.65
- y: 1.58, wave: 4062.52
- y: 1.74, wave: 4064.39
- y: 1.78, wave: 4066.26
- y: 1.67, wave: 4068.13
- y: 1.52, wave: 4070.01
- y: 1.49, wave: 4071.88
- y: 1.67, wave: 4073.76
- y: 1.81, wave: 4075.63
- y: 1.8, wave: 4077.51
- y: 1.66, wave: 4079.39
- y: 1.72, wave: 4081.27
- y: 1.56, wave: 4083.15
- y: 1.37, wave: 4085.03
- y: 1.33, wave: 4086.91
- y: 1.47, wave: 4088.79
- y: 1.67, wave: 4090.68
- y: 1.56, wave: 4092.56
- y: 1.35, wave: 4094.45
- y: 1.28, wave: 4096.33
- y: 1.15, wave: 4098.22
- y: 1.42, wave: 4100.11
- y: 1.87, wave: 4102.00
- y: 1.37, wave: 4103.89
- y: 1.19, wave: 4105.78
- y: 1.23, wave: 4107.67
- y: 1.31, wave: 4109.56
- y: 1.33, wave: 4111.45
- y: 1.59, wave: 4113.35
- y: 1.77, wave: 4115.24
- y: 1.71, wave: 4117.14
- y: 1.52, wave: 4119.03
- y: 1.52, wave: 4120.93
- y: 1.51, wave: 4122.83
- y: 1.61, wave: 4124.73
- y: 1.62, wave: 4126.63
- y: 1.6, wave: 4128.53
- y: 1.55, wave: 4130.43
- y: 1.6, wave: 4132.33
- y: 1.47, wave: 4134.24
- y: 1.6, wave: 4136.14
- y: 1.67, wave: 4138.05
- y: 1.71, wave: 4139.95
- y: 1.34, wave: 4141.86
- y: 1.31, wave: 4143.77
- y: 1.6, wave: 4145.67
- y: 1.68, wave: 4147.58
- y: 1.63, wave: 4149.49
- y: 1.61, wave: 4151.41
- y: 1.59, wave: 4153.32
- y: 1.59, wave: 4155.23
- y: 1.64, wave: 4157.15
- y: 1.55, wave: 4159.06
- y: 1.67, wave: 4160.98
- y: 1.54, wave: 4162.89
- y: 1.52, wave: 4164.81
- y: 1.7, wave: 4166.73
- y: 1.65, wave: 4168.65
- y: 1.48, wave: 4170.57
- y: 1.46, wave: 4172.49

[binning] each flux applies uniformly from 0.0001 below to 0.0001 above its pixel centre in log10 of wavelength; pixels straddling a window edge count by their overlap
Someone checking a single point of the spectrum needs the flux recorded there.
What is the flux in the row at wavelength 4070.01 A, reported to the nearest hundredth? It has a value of 1.52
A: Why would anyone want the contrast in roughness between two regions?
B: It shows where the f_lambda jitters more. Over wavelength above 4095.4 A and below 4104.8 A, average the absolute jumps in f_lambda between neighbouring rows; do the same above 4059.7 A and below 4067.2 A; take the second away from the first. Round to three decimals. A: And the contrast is 0.264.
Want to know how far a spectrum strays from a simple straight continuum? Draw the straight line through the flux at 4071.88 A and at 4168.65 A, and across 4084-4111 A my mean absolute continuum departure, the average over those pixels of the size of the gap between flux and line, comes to 0.21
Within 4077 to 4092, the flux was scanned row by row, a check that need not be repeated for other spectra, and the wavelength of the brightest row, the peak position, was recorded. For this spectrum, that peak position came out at 4077.51 A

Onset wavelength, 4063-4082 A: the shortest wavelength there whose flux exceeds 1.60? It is 4064.39 A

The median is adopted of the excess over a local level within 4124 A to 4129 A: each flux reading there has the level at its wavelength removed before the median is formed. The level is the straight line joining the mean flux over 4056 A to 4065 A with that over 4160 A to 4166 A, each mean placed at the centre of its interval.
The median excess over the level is 0.01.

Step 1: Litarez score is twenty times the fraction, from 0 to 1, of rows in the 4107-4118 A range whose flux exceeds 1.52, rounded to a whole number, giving 10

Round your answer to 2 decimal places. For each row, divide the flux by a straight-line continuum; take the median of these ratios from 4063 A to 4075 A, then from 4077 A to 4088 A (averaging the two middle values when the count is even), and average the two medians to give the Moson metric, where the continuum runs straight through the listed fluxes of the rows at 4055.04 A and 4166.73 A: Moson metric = 0.99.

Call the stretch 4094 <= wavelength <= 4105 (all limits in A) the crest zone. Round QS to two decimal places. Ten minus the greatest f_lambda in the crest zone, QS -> 8.13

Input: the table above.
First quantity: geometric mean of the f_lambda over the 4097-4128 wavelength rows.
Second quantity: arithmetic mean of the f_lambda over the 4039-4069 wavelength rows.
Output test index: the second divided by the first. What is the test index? 1.13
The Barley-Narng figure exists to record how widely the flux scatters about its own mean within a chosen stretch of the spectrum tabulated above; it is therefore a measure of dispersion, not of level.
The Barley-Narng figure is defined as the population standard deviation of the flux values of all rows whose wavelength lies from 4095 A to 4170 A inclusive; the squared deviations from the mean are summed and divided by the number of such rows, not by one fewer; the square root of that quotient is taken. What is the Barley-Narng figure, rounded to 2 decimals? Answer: 0.16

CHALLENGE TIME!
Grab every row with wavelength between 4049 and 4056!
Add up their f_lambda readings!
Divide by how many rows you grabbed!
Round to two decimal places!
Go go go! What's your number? 1.62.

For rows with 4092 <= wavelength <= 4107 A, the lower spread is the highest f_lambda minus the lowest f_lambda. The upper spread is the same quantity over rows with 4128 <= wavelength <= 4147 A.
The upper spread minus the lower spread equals -0.3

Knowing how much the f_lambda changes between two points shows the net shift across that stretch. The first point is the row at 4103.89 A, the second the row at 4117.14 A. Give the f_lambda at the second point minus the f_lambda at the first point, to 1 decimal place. 0.3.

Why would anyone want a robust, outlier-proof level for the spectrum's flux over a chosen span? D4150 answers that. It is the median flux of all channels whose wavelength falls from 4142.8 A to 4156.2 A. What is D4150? 1.600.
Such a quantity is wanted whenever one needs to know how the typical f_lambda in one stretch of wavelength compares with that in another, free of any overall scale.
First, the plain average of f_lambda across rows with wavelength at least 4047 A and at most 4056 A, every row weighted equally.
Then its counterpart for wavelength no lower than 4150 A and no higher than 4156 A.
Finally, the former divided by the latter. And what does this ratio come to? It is 1.01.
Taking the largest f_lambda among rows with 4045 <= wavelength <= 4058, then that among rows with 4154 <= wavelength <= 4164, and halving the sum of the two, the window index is 1.70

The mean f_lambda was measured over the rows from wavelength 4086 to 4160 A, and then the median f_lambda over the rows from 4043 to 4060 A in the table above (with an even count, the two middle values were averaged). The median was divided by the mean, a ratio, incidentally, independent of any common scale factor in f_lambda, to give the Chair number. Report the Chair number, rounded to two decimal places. 1.08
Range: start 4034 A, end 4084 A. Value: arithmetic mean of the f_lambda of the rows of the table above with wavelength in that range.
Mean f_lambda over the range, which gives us 1.64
